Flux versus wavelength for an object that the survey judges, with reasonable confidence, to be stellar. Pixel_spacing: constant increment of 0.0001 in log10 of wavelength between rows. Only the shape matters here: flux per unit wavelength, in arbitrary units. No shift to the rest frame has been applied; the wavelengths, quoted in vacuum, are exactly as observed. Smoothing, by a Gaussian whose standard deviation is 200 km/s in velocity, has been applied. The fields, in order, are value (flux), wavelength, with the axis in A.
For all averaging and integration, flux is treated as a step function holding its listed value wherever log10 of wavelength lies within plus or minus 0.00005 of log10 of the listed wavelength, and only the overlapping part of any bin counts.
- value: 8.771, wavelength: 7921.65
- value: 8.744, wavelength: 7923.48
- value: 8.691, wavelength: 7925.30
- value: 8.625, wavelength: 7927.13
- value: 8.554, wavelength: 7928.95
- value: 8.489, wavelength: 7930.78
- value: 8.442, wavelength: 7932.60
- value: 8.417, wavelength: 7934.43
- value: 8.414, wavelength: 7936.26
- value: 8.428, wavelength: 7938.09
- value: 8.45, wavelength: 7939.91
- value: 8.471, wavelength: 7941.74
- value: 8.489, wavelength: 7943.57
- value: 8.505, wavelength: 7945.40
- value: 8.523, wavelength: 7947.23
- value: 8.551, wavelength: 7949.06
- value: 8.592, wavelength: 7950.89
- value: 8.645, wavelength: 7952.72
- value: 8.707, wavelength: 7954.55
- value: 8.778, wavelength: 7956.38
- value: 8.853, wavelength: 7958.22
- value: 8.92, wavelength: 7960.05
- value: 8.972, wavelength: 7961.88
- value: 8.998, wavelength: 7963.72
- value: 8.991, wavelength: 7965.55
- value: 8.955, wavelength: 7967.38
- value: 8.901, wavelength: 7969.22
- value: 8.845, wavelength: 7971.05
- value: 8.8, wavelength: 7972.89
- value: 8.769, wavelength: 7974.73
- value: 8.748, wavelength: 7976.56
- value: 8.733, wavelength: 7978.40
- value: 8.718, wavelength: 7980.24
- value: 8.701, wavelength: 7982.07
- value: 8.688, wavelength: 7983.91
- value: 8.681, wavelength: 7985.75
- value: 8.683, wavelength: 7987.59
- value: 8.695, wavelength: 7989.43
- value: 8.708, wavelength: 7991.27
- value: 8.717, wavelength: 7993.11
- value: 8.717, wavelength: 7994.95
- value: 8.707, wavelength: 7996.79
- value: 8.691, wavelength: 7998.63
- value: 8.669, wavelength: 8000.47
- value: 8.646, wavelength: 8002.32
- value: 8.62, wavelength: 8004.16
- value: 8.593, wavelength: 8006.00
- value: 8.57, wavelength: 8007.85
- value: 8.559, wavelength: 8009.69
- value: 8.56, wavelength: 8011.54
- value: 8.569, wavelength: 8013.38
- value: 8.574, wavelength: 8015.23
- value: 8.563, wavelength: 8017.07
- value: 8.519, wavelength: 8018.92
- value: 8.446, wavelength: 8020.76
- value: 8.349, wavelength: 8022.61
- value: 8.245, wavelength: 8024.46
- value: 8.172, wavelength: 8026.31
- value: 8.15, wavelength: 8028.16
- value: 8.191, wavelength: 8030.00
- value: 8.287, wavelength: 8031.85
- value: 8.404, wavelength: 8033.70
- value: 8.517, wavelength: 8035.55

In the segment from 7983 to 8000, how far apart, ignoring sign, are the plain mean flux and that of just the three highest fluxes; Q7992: 0.015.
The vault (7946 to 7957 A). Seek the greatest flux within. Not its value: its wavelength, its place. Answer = 7956.38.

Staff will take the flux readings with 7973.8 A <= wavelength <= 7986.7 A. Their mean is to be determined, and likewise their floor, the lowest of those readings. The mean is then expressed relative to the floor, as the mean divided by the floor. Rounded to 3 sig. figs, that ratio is 1.00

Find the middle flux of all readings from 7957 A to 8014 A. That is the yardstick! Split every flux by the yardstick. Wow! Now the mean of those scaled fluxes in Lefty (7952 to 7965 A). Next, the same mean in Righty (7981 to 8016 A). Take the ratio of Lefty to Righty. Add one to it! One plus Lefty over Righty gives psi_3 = 2.02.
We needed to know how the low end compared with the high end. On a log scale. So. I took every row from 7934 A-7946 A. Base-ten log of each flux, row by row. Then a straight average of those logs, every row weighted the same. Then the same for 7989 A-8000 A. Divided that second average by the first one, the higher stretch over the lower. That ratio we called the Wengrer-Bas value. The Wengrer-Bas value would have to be 1.014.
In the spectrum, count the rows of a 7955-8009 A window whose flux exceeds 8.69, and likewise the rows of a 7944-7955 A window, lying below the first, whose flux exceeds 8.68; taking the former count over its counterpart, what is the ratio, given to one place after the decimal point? 21.0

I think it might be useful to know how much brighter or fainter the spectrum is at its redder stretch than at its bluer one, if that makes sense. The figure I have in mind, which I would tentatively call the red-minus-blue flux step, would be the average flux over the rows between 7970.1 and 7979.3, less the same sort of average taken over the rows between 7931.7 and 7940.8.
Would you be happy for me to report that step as 0.35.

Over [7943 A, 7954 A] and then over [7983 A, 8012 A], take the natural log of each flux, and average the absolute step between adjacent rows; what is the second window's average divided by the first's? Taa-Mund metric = 0.4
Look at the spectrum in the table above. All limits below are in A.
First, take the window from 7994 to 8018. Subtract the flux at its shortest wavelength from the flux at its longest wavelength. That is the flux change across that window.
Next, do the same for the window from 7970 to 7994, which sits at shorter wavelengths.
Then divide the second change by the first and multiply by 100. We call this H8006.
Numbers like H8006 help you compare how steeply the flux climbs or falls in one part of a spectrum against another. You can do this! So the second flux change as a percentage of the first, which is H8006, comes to 83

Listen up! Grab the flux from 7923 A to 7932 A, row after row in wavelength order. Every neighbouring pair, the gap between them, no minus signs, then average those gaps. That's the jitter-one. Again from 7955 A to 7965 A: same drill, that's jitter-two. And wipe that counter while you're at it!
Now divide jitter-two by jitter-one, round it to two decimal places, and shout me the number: 0.86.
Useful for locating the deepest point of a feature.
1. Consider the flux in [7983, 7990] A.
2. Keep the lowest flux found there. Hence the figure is 8.681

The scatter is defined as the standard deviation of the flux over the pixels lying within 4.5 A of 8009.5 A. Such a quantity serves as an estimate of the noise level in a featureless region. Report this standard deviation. 0.01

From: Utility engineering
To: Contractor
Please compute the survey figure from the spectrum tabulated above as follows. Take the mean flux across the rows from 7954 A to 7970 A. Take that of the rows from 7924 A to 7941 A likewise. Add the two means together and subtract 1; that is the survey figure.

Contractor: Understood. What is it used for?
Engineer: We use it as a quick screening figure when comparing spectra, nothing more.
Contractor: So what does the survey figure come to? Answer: 16.4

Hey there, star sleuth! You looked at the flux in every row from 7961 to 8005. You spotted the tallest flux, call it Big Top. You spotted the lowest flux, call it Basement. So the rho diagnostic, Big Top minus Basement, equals 0.38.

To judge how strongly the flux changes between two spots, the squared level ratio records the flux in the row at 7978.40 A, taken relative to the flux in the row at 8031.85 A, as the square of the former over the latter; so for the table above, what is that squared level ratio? 1.111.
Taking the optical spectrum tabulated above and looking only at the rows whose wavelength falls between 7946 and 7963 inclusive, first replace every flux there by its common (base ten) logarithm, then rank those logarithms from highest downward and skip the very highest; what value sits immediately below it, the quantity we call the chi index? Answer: 0.950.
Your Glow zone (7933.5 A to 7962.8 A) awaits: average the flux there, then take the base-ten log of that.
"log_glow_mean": 0.935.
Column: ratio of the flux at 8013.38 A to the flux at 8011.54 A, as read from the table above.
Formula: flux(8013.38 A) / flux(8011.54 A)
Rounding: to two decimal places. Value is 1.00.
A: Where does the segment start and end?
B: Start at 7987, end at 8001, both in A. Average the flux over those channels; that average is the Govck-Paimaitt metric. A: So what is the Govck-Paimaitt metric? 8.70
